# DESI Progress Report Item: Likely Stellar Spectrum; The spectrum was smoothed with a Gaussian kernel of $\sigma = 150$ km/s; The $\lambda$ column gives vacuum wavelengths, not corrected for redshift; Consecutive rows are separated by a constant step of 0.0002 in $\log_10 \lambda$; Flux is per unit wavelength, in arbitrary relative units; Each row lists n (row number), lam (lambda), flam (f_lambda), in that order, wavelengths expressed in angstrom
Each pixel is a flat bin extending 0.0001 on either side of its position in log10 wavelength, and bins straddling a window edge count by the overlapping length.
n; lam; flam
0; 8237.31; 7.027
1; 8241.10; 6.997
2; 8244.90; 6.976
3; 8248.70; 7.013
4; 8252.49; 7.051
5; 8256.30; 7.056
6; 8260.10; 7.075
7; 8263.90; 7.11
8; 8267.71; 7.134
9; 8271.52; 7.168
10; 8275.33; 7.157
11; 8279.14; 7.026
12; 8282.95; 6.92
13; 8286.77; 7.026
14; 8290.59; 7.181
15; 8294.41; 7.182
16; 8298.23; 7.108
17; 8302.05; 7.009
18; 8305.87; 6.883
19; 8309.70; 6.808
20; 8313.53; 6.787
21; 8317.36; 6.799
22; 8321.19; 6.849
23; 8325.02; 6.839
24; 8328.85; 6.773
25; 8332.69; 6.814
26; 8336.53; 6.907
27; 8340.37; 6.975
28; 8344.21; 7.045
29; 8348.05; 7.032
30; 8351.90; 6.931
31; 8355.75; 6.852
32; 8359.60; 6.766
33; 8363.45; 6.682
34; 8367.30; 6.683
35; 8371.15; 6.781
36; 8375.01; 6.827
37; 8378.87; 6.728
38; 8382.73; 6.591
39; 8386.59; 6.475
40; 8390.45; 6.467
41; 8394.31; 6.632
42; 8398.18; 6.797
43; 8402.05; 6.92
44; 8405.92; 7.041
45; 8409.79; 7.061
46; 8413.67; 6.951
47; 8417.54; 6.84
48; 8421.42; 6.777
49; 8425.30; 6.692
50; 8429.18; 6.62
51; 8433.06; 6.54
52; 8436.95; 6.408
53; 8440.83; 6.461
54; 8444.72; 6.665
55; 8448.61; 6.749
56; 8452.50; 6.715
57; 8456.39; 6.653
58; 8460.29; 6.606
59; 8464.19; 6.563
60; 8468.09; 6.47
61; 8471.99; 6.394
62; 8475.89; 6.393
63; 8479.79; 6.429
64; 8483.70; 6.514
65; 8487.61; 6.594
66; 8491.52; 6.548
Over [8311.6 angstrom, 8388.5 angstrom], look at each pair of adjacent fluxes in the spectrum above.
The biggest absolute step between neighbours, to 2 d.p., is 0.14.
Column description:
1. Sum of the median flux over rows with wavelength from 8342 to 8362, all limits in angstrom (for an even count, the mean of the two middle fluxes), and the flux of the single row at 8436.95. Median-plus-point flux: 13.3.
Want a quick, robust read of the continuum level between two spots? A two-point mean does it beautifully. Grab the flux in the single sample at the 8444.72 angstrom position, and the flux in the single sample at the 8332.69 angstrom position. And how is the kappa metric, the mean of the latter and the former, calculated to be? 6.74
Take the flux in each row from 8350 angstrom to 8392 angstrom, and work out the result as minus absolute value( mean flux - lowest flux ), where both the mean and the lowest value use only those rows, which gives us -0.24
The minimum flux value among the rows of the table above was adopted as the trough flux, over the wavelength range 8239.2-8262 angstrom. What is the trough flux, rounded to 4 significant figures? 6.976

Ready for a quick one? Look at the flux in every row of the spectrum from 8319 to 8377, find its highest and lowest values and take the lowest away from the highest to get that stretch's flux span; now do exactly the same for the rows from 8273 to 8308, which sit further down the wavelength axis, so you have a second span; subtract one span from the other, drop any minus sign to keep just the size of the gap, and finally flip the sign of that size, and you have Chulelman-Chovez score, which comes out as -0.1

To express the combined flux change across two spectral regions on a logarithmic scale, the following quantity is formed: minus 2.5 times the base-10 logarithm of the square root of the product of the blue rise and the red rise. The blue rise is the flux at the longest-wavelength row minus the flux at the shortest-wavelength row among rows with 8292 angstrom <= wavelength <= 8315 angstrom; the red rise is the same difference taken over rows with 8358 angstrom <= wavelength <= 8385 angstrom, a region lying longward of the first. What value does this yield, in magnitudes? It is 1.5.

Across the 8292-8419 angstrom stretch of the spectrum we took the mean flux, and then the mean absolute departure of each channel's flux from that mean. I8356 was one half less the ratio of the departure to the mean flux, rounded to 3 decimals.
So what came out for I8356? 0.481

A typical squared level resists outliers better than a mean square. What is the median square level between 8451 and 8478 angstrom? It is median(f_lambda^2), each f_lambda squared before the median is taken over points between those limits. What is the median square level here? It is 43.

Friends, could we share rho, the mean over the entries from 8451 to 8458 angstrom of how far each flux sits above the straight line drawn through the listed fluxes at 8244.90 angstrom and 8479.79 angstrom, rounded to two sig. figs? 0.20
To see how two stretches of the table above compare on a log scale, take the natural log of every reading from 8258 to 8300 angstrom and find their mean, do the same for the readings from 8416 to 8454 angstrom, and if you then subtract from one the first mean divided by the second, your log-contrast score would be -0.035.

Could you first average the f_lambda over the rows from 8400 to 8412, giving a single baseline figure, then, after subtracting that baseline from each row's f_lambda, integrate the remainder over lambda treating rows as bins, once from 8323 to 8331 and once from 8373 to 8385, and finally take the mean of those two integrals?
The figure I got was -2.5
